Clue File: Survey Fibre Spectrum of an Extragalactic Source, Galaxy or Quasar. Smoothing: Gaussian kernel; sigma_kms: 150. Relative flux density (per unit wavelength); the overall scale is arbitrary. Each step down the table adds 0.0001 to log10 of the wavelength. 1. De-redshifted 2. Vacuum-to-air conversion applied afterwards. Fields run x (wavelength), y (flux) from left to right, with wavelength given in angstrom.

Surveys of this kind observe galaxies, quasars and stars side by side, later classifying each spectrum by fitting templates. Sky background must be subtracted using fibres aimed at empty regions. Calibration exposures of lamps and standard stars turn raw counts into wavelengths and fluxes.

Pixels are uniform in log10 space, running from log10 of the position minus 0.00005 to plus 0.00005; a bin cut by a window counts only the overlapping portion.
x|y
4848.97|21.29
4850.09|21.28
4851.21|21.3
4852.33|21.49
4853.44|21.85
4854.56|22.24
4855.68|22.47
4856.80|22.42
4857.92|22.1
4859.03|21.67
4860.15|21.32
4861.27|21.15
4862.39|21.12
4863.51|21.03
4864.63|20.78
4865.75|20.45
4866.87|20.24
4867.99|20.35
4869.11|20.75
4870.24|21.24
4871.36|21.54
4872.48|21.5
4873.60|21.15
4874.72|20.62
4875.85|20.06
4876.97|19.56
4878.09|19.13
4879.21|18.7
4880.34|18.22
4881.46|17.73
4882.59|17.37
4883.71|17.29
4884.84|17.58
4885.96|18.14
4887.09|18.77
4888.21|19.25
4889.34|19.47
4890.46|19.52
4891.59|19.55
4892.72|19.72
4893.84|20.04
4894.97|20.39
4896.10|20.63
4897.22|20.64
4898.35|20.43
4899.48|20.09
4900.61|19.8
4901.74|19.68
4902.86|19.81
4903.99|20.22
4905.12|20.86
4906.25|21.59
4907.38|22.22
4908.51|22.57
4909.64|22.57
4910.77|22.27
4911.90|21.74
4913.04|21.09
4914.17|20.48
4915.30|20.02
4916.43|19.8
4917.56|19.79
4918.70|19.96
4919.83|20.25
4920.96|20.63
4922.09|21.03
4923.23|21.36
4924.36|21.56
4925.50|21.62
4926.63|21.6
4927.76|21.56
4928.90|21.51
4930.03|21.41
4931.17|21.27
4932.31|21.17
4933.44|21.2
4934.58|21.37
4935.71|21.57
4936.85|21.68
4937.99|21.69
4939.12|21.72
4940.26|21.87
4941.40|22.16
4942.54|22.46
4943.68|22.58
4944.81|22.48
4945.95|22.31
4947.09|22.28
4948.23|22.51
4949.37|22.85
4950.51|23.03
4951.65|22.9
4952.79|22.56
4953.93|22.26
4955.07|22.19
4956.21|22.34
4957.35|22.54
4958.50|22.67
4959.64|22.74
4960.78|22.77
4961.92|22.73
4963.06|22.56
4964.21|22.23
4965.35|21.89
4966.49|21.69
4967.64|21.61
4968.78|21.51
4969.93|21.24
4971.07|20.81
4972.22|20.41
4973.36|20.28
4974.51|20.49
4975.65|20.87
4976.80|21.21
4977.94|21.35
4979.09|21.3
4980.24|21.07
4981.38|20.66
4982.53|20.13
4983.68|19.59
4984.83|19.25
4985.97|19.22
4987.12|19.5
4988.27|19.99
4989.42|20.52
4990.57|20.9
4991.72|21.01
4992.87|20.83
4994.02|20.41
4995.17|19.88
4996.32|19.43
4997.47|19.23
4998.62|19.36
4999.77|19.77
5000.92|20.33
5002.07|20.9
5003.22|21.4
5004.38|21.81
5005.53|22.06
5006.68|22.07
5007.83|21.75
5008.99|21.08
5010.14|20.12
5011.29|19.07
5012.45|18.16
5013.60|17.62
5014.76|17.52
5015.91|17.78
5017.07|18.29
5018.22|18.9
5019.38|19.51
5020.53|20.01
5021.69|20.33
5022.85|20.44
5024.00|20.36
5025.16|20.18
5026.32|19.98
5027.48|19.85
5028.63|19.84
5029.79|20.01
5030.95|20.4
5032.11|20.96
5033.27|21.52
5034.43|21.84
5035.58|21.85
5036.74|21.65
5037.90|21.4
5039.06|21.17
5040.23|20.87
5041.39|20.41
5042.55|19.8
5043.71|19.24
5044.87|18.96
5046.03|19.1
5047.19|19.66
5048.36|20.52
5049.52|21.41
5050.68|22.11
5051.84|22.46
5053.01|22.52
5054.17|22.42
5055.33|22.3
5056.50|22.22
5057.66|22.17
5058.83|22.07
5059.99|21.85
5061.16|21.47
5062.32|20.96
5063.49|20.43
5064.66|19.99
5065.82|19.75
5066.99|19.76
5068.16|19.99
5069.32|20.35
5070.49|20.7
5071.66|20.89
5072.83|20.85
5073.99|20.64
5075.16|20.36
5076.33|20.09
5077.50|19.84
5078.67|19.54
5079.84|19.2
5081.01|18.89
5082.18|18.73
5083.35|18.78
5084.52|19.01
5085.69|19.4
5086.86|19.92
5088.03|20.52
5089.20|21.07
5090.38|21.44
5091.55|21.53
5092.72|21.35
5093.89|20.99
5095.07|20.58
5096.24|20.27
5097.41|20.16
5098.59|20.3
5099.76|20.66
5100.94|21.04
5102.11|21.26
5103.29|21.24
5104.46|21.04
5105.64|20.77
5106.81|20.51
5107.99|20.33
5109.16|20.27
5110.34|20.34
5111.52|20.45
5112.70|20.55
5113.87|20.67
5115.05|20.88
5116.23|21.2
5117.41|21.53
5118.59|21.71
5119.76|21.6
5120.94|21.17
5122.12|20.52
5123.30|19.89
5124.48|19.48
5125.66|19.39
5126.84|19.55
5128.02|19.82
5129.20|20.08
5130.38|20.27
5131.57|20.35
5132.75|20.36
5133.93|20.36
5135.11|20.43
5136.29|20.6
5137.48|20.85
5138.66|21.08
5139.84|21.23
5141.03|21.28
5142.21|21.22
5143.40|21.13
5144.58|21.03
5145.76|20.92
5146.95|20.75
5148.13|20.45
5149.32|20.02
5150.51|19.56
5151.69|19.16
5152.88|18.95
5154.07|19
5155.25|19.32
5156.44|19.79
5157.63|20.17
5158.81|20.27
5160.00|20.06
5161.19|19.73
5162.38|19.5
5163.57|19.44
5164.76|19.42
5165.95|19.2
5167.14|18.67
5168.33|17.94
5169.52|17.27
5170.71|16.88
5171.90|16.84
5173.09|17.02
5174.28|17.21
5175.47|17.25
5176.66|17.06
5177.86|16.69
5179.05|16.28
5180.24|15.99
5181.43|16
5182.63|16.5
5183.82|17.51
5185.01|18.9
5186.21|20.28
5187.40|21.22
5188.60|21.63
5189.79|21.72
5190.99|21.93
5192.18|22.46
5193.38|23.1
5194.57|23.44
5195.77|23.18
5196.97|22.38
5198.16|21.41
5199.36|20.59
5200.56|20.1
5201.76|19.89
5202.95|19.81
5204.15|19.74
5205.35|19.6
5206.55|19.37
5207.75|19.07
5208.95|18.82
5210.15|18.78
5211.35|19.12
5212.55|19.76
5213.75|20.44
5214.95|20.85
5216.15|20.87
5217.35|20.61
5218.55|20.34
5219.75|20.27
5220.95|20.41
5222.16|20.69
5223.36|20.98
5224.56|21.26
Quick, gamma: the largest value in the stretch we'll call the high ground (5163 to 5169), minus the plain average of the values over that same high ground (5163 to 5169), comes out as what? 0.5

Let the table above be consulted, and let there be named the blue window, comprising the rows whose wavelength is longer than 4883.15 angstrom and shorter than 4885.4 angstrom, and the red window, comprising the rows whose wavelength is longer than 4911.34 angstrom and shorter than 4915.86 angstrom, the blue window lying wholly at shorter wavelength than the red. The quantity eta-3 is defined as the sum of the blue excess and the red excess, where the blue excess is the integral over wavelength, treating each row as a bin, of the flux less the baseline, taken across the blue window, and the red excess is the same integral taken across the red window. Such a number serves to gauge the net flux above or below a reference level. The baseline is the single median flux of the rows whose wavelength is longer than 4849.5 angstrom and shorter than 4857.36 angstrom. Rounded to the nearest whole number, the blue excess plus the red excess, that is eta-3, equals -15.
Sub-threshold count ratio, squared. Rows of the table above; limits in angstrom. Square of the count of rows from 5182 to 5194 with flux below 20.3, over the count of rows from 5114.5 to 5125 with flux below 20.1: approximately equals 4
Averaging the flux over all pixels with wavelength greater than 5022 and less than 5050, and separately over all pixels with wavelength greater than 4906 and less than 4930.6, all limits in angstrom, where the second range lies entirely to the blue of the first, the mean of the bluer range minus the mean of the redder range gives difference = 0.7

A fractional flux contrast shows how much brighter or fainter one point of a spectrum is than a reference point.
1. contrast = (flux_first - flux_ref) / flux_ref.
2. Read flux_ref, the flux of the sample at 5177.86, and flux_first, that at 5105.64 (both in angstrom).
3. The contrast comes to 0.2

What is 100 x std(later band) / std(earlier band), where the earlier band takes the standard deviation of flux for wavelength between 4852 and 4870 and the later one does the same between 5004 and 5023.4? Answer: 219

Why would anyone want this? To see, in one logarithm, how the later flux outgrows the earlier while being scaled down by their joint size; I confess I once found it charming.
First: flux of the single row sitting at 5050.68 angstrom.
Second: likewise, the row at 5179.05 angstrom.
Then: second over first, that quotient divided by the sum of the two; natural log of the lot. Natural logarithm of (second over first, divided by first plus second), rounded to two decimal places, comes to -3.95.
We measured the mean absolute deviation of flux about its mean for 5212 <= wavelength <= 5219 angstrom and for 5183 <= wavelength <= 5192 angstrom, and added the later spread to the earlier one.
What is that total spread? 1.6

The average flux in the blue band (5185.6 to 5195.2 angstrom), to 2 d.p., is 21.97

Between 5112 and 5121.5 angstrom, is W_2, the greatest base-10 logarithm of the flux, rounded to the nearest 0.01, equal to 1.34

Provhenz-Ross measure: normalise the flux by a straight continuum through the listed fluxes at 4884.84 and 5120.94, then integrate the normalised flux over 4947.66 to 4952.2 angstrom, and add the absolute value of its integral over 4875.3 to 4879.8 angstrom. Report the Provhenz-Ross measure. 10.6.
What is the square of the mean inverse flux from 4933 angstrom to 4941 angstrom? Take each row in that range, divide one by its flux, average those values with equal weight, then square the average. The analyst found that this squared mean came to 0.0021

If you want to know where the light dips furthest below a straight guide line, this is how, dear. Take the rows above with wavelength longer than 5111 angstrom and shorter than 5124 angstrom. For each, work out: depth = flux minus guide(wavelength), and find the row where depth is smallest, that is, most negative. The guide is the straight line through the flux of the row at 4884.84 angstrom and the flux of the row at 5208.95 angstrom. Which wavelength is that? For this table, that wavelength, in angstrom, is 5123.30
